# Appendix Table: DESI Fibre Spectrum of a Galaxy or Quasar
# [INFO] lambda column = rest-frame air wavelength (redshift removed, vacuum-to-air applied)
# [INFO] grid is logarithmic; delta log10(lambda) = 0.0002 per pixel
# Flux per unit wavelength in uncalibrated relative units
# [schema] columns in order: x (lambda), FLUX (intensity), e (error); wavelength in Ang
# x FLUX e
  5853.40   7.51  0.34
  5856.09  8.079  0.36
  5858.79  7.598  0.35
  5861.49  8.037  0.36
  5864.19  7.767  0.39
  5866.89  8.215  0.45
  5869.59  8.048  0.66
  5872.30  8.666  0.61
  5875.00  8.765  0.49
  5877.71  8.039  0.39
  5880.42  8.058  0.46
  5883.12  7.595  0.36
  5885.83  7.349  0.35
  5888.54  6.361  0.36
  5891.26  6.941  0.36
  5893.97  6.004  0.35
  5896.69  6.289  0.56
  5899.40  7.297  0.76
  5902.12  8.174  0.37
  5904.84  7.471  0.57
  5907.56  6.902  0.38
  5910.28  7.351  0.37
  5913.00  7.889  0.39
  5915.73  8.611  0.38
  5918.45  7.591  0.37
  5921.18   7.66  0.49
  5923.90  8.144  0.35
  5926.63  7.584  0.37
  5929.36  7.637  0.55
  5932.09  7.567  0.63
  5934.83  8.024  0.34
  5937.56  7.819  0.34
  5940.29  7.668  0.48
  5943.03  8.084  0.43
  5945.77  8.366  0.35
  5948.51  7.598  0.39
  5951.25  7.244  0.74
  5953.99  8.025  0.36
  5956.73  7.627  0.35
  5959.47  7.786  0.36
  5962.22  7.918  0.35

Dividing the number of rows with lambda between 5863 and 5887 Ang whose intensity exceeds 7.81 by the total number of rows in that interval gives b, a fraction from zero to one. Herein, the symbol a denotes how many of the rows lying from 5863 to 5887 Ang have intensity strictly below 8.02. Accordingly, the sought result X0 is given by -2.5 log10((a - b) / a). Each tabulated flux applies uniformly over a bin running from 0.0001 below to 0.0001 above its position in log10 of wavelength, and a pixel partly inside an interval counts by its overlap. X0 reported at 0.27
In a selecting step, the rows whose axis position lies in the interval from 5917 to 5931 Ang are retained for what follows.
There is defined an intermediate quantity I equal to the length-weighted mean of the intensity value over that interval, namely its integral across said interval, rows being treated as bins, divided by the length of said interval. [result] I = 7.73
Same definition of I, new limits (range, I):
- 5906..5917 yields 7.67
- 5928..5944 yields 7.79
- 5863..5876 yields 8.29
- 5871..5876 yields 8.72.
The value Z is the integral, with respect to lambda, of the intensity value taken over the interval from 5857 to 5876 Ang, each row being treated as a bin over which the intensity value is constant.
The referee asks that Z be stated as 155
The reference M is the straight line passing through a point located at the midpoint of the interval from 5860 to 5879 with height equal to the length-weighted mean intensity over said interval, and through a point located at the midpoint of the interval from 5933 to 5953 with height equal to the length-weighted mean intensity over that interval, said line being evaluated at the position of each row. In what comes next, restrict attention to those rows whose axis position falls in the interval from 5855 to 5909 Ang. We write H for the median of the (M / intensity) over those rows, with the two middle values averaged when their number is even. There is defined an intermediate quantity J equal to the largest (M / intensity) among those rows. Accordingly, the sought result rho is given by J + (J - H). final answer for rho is 1.6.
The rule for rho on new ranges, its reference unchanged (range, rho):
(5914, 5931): 1.1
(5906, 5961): 1.3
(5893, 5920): 1.6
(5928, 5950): 1.1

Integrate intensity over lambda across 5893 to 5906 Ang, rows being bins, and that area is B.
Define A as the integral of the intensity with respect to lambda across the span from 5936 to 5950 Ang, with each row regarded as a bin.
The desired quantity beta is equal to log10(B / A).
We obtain -0.08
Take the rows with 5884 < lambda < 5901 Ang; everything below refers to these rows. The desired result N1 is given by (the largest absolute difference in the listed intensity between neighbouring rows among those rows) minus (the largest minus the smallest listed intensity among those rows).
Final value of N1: -0.34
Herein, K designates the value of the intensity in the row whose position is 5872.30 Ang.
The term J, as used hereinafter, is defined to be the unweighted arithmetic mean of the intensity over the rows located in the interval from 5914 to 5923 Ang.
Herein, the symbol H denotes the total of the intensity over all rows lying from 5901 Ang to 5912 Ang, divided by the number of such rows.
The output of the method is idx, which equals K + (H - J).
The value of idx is 8.2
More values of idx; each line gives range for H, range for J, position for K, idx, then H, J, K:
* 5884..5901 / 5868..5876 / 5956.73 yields 5.8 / 6.71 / 8.5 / 7.627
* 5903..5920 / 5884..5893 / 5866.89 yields 9.0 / 7.64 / 6.9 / 8.215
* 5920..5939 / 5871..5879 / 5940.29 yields 7.0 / 7.78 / 8.5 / 7.668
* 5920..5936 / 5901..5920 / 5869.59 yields 8.1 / 7.77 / 7.7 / 8.048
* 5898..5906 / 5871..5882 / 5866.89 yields 7.5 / 7.65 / 8.4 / 8.215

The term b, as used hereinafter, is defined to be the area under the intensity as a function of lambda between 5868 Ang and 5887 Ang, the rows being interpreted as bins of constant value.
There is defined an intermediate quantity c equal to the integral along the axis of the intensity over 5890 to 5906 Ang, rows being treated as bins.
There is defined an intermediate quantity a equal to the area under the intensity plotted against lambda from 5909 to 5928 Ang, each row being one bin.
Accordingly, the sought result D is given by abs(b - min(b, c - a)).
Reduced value 190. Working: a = 149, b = 154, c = 112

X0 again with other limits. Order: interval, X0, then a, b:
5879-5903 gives 0.04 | 7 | 0.22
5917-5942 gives 0.05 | 7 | 0.33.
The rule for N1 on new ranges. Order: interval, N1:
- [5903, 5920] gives -0.69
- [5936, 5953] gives -0.35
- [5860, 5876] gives -0.38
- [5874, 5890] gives -1.42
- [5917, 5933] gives -0.02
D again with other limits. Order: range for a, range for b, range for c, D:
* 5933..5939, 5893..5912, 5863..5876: 75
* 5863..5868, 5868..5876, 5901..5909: 48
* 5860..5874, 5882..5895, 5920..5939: 55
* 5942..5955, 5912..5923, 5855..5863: 126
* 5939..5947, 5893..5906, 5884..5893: 94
